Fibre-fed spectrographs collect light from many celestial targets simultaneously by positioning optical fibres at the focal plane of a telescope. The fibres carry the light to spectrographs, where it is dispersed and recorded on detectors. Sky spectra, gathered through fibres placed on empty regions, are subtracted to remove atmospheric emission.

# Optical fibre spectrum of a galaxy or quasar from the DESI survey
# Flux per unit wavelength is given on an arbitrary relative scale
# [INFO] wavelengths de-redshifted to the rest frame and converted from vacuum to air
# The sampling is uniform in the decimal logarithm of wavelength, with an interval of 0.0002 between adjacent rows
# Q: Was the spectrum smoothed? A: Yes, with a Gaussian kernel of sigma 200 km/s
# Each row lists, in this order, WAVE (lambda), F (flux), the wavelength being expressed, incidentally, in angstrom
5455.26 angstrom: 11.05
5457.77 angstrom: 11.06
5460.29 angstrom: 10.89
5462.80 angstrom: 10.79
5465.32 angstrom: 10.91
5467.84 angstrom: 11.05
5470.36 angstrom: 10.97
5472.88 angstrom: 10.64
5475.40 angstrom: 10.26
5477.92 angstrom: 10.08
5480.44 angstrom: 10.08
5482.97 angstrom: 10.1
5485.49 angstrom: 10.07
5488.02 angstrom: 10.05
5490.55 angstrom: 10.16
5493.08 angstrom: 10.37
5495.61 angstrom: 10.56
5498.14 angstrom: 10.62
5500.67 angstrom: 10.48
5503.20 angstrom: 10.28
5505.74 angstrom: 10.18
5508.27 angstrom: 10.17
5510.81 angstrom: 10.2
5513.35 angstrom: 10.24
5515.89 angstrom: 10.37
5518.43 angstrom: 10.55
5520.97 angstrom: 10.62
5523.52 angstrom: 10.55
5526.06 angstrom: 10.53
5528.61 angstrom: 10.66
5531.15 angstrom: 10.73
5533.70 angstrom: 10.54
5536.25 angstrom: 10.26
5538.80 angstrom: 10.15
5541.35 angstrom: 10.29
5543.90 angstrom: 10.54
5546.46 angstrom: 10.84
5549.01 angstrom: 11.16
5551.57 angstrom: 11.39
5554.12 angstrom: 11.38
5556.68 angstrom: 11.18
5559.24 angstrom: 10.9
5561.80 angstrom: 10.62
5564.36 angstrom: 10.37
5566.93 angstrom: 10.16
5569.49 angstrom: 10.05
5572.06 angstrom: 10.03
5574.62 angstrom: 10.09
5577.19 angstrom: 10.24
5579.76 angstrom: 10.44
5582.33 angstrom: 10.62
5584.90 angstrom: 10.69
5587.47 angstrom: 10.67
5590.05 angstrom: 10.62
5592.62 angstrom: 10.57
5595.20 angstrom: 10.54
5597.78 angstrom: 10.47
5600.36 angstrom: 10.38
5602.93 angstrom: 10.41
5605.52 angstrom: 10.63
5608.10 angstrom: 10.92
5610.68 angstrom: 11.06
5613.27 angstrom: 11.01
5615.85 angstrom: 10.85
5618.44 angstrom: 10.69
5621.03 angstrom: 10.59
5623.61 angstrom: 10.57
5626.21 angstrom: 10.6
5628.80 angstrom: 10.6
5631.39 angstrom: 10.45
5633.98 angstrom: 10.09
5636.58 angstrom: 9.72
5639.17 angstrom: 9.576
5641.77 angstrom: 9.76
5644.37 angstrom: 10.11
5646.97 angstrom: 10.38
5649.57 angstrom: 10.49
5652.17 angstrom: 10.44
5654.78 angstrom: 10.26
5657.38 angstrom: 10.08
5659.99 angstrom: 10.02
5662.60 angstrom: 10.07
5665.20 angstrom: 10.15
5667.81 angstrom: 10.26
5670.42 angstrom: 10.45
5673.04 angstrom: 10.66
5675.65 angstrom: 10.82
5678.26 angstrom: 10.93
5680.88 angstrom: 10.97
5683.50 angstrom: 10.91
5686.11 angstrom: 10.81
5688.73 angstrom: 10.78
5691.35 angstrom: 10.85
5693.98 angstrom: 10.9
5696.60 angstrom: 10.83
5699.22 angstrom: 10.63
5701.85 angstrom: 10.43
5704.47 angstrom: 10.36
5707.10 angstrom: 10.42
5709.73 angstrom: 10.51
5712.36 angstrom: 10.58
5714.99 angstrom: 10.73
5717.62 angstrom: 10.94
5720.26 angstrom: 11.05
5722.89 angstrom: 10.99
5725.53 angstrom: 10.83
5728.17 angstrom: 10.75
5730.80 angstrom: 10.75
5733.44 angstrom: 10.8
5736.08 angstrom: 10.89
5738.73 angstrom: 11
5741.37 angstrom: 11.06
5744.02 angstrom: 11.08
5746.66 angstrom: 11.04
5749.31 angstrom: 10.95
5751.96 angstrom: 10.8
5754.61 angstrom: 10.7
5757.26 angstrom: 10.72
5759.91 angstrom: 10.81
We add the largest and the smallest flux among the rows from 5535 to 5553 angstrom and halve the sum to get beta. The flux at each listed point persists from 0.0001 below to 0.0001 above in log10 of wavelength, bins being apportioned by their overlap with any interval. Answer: 10.8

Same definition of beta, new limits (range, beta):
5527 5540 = 10.4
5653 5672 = 10.2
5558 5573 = 10.5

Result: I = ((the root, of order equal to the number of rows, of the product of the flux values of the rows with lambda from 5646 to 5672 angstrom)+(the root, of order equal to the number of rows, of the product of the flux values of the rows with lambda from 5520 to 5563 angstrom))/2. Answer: 10.5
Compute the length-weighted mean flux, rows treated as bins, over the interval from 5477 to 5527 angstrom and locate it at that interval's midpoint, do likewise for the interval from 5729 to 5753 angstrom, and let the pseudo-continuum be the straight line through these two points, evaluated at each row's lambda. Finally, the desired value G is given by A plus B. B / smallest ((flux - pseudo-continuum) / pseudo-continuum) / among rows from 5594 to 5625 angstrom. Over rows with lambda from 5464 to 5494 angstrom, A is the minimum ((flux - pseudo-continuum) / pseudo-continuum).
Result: -0.04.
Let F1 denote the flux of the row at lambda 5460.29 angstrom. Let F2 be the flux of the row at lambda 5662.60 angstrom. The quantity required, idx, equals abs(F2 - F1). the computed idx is 0.8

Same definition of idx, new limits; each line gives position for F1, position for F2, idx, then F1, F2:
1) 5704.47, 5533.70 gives 0.2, 10.36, 10.54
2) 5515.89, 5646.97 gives 0.0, 10.37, 10.38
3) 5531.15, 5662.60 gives 0.7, 10.73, 10.07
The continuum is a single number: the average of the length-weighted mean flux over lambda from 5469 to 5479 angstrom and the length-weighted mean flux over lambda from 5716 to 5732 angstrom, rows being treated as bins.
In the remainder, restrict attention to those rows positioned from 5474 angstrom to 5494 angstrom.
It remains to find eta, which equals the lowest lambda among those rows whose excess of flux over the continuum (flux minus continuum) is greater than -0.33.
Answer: 5493.08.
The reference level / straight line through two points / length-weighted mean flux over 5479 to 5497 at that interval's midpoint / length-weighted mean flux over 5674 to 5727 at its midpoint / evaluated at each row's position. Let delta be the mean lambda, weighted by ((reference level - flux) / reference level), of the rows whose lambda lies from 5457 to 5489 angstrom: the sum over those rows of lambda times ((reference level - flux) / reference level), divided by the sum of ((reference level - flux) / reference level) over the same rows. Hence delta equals 5462.9 angstrom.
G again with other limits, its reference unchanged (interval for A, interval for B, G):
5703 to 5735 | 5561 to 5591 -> -0.09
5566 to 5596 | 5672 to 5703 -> -0.08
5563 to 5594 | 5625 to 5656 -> -0.15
